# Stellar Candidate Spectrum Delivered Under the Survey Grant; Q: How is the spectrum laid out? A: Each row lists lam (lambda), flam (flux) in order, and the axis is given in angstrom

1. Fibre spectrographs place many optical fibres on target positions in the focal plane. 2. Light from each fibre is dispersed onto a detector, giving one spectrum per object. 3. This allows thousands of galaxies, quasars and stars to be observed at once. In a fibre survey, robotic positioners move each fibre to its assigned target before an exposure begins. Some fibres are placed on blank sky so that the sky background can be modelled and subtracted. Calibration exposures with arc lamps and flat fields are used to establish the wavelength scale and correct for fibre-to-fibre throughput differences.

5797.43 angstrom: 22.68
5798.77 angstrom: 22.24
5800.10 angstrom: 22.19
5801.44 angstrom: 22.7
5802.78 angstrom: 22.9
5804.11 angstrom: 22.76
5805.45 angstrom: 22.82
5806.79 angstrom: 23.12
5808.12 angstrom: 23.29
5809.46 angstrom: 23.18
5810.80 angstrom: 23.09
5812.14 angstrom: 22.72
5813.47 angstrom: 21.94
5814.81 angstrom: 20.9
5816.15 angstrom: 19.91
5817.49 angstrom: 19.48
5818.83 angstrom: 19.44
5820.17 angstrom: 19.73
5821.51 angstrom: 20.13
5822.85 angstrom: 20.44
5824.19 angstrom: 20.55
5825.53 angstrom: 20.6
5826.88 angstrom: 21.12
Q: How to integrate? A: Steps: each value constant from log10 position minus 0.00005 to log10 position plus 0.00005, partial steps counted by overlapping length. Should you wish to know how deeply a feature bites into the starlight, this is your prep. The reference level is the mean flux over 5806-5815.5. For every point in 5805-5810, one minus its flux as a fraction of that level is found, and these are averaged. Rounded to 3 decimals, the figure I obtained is -0.022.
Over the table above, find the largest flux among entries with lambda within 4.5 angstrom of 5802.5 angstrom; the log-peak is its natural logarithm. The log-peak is 3.14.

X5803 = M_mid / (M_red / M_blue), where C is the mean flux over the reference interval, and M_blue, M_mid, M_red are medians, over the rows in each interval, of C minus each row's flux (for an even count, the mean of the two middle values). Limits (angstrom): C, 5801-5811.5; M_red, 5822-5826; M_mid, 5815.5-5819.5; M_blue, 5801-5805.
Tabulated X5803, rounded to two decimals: 0.32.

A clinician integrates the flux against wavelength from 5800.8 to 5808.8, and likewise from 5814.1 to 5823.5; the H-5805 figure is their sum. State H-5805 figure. 372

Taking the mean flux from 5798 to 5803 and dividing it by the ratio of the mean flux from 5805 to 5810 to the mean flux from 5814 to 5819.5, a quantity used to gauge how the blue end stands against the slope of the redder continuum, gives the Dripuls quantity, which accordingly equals 19.4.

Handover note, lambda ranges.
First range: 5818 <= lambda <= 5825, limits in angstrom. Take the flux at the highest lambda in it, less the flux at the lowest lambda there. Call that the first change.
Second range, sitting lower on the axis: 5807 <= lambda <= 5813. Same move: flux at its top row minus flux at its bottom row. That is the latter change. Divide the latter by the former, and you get -0.5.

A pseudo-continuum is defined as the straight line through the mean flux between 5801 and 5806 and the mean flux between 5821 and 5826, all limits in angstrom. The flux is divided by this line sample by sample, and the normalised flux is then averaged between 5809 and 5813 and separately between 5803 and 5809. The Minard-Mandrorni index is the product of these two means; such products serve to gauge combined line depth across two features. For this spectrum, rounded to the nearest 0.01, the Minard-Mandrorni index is 1.07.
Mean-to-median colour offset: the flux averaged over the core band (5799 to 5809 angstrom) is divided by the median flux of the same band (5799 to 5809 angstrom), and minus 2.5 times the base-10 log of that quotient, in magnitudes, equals 0.000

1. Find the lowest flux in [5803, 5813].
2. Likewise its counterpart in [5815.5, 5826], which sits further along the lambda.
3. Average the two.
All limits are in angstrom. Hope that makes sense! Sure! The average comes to 21.1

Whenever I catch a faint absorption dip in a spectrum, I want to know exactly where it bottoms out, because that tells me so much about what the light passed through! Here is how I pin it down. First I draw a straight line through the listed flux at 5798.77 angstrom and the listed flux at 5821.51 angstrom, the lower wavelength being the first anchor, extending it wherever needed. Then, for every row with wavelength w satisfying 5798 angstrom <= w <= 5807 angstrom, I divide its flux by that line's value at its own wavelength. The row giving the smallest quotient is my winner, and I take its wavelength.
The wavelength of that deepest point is 5798.77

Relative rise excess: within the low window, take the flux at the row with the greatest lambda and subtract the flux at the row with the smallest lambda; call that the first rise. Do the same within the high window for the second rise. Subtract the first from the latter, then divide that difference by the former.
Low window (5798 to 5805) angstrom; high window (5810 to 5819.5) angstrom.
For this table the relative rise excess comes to -8.0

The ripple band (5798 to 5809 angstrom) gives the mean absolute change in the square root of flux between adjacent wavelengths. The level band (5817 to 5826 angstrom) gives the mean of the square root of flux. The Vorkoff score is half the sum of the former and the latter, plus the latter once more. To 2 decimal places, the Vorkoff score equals 6.73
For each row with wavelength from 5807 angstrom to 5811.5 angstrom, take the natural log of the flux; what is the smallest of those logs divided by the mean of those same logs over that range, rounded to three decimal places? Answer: 0.999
